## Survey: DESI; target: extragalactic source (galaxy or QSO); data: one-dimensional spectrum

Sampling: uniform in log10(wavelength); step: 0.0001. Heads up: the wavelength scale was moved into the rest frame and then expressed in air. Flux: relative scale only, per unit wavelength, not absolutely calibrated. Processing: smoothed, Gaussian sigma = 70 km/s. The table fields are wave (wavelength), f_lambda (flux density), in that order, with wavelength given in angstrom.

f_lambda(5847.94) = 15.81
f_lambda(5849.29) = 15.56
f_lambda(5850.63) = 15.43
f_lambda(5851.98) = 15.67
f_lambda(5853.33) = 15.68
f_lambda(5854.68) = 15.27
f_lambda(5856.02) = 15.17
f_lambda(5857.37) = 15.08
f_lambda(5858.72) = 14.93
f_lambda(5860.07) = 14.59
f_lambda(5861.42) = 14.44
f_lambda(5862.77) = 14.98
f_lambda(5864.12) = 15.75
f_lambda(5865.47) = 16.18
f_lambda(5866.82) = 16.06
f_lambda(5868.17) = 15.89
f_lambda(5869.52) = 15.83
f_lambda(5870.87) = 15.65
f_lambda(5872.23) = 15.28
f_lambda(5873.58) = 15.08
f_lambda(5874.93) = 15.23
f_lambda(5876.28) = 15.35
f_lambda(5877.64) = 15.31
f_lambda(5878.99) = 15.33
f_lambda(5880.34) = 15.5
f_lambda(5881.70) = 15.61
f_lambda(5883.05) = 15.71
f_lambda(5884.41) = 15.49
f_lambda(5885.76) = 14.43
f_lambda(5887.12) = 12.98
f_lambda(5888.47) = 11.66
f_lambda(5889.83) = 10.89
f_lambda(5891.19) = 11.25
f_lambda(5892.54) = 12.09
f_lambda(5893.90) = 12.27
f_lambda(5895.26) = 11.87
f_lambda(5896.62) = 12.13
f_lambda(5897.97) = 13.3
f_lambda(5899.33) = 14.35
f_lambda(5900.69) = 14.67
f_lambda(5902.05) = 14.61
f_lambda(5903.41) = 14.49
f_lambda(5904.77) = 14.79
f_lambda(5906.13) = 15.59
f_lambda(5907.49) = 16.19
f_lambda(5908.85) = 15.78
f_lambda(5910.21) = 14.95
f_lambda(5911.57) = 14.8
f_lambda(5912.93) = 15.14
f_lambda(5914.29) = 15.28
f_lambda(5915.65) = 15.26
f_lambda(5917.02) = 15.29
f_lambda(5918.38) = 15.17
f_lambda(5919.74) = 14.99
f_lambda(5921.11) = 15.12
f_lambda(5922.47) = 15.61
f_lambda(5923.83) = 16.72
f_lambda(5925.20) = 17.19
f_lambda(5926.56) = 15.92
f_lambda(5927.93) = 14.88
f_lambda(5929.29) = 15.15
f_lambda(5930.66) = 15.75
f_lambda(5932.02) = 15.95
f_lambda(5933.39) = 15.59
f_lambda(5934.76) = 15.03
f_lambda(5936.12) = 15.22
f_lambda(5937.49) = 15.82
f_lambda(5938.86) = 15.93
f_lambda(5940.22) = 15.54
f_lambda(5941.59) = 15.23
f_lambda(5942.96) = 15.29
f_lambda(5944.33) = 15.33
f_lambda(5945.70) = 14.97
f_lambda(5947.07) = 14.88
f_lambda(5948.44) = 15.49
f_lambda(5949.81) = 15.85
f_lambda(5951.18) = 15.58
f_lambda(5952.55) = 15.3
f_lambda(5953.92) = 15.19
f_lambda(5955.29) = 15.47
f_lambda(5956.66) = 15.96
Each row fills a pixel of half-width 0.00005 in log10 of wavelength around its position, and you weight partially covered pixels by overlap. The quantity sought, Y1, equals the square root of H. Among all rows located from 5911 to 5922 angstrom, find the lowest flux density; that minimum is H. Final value 3.85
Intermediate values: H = 14.8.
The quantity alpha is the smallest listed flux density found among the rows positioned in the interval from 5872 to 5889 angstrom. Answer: 11.66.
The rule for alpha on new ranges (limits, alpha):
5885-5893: 10.89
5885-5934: 10.89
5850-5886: 14.43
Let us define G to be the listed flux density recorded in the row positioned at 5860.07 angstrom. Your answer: 14.59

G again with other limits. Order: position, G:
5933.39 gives 15.59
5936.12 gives 15.22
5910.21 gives 14.95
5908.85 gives 15.78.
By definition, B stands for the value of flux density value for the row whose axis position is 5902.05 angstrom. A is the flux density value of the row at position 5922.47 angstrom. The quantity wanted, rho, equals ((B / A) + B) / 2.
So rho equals 7.77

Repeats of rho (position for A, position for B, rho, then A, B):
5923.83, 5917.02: 8.10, 16.72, 15.29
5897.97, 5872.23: 8.21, 13.3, 15.28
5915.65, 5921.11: 8.06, 15.26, 15.12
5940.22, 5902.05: 7.78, 15.54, 14.61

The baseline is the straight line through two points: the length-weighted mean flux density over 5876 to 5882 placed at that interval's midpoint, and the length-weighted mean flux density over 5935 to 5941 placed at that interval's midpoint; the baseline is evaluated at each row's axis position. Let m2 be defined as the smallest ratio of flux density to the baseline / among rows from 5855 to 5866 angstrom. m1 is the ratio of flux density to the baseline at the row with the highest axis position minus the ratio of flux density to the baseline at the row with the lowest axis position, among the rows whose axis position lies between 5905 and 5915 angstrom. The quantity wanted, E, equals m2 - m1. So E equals 0.96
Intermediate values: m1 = -0.02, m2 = 0.941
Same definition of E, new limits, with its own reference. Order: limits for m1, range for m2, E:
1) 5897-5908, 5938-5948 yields 0.77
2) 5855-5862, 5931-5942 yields 1.01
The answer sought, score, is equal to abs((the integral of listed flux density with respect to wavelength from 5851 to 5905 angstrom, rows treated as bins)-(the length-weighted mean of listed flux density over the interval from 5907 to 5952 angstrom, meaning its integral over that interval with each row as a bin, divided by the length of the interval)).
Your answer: 769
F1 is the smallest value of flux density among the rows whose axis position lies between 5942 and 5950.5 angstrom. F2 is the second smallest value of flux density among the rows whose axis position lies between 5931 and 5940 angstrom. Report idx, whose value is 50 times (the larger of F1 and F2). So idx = 761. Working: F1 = 14.88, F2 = 15.22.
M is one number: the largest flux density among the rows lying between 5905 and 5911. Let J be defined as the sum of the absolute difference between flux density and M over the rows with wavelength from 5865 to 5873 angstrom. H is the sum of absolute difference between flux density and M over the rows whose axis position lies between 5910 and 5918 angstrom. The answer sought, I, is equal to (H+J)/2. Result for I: 4.3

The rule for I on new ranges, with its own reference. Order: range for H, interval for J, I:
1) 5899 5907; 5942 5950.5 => 7.0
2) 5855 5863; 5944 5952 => 6.5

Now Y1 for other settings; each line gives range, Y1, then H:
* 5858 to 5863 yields 3.80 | 14.44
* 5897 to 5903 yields 3.65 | 13.3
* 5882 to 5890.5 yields 3.30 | 10.89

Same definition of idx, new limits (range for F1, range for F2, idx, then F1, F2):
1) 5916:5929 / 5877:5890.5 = 744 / 14.88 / 11.66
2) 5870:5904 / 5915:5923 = 756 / 10.89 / 15.12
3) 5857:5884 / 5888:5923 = 722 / 14.44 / 11.25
